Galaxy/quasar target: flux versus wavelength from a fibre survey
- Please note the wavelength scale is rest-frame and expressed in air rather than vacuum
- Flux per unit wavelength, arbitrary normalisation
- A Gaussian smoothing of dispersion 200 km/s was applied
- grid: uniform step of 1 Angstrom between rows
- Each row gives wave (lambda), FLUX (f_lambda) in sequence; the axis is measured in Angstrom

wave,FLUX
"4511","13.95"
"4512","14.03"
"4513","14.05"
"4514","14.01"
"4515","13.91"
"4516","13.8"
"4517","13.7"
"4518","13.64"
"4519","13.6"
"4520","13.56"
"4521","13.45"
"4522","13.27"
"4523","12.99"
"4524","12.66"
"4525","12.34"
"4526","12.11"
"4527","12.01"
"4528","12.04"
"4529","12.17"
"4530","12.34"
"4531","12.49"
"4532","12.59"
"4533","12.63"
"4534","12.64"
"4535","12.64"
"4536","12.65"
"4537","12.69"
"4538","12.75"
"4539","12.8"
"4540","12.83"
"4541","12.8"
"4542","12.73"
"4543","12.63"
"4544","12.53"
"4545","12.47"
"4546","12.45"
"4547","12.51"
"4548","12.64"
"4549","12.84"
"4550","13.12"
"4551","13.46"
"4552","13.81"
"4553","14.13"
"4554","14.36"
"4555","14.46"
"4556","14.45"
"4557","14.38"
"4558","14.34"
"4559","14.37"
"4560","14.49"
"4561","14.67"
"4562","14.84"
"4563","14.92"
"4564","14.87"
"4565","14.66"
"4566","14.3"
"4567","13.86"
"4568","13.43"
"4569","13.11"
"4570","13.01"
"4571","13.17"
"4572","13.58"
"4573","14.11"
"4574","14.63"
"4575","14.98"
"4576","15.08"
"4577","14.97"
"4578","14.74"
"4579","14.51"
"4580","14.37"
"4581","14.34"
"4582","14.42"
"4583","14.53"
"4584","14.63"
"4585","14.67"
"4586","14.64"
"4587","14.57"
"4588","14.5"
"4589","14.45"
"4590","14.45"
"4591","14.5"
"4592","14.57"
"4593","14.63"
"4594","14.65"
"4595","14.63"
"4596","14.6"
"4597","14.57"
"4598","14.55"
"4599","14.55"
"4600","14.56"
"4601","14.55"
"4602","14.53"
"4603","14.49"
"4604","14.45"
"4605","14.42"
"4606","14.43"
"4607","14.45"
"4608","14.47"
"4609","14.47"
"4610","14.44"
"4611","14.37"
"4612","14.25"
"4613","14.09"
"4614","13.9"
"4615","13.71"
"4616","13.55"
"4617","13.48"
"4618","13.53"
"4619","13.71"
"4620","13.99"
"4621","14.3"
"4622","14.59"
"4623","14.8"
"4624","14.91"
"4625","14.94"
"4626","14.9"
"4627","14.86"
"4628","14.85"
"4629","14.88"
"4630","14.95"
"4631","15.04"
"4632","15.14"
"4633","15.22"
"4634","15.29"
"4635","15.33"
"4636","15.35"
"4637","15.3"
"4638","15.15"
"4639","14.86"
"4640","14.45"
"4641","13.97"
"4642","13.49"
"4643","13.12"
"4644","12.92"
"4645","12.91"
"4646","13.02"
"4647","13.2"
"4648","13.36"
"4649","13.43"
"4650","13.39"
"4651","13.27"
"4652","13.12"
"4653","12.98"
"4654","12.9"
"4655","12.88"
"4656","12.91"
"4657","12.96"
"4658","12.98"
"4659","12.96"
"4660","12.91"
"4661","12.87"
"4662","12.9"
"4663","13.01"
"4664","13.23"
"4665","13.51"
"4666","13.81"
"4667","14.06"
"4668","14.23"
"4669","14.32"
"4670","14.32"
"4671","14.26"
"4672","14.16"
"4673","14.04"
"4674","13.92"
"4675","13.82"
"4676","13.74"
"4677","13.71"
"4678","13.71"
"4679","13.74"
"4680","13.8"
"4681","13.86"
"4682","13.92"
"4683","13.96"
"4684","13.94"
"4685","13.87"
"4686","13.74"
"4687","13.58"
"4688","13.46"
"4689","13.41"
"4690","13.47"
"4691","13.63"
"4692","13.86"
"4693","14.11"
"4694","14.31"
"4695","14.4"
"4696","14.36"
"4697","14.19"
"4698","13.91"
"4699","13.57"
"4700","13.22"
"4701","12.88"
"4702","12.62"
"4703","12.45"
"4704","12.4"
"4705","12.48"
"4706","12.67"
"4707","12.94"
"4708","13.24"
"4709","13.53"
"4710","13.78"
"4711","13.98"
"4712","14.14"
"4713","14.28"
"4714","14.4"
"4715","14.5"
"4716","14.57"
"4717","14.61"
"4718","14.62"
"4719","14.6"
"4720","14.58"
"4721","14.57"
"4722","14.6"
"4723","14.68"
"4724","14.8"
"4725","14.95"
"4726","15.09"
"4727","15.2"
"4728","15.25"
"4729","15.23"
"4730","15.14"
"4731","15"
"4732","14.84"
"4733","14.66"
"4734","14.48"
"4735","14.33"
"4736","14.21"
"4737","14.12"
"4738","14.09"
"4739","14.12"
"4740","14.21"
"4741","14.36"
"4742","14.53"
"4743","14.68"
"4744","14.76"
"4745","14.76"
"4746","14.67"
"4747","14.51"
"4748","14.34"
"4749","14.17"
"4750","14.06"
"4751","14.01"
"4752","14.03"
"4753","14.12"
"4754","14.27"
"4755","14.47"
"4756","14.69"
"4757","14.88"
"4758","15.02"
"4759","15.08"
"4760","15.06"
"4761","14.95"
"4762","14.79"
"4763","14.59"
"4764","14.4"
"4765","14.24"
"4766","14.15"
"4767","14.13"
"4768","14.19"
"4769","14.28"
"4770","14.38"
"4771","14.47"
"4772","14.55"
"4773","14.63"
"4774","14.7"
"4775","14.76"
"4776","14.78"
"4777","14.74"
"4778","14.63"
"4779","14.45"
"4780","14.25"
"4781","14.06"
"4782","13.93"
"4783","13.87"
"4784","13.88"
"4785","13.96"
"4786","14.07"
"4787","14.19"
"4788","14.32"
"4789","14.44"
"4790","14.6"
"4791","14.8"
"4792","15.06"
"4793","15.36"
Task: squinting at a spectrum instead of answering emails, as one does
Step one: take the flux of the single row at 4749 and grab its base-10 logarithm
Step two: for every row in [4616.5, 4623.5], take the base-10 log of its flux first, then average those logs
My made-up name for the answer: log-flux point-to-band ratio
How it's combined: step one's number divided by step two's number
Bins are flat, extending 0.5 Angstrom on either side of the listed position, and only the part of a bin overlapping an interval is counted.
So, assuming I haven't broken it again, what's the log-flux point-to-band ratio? 1.003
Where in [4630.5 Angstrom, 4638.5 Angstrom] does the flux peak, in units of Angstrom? 4636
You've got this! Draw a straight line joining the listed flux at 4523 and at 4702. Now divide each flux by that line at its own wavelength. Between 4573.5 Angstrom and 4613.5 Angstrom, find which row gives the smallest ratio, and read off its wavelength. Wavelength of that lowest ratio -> 4613 Angstrom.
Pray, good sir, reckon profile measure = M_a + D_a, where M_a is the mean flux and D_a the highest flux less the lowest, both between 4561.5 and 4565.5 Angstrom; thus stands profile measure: 15.1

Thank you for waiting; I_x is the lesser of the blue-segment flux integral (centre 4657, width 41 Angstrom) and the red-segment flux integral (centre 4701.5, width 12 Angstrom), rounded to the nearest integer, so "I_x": 158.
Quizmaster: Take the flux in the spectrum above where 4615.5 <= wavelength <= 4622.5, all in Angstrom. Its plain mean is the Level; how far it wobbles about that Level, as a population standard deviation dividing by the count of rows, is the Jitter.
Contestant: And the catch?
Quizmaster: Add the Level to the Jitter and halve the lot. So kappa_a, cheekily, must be 7.14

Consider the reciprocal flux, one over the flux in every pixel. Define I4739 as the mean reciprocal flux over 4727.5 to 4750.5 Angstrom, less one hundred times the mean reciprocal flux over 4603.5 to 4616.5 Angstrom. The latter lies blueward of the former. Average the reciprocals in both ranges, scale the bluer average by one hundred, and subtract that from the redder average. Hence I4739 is -6.96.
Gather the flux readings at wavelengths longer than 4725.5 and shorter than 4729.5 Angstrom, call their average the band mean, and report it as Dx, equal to 15.2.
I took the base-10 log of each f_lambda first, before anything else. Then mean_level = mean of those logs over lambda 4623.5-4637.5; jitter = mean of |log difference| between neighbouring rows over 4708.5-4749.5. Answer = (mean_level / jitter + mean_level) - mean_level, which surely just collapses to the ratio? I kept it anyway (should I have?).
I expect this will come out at 370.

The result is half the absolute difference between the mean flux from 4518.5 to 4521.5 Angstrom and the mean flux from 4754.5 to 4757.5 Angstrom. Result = 0.57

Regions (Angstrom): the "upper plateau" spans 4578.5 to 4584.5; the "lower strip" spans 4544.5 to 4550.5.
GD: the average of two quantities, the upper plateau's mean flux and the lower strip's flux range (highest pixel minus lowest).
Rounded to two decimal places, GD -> 7.57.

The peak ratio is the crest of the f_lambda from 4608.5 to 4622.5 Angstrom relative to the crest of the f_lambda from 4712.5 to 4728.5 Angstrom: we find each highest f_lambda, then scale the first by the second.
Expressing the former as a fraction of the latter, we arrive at 0.957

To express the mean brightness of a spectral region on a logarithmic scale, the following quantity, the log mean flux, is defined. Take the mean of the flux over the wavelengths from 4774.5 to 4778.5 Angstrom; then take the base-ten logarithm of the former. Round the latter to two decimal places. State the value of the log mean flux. 1.17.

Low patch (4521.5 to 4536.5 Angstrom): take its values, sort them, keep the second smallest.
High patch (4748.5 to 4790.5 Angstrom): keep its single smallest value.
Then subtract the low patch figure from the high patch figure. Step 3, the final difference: 1.8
